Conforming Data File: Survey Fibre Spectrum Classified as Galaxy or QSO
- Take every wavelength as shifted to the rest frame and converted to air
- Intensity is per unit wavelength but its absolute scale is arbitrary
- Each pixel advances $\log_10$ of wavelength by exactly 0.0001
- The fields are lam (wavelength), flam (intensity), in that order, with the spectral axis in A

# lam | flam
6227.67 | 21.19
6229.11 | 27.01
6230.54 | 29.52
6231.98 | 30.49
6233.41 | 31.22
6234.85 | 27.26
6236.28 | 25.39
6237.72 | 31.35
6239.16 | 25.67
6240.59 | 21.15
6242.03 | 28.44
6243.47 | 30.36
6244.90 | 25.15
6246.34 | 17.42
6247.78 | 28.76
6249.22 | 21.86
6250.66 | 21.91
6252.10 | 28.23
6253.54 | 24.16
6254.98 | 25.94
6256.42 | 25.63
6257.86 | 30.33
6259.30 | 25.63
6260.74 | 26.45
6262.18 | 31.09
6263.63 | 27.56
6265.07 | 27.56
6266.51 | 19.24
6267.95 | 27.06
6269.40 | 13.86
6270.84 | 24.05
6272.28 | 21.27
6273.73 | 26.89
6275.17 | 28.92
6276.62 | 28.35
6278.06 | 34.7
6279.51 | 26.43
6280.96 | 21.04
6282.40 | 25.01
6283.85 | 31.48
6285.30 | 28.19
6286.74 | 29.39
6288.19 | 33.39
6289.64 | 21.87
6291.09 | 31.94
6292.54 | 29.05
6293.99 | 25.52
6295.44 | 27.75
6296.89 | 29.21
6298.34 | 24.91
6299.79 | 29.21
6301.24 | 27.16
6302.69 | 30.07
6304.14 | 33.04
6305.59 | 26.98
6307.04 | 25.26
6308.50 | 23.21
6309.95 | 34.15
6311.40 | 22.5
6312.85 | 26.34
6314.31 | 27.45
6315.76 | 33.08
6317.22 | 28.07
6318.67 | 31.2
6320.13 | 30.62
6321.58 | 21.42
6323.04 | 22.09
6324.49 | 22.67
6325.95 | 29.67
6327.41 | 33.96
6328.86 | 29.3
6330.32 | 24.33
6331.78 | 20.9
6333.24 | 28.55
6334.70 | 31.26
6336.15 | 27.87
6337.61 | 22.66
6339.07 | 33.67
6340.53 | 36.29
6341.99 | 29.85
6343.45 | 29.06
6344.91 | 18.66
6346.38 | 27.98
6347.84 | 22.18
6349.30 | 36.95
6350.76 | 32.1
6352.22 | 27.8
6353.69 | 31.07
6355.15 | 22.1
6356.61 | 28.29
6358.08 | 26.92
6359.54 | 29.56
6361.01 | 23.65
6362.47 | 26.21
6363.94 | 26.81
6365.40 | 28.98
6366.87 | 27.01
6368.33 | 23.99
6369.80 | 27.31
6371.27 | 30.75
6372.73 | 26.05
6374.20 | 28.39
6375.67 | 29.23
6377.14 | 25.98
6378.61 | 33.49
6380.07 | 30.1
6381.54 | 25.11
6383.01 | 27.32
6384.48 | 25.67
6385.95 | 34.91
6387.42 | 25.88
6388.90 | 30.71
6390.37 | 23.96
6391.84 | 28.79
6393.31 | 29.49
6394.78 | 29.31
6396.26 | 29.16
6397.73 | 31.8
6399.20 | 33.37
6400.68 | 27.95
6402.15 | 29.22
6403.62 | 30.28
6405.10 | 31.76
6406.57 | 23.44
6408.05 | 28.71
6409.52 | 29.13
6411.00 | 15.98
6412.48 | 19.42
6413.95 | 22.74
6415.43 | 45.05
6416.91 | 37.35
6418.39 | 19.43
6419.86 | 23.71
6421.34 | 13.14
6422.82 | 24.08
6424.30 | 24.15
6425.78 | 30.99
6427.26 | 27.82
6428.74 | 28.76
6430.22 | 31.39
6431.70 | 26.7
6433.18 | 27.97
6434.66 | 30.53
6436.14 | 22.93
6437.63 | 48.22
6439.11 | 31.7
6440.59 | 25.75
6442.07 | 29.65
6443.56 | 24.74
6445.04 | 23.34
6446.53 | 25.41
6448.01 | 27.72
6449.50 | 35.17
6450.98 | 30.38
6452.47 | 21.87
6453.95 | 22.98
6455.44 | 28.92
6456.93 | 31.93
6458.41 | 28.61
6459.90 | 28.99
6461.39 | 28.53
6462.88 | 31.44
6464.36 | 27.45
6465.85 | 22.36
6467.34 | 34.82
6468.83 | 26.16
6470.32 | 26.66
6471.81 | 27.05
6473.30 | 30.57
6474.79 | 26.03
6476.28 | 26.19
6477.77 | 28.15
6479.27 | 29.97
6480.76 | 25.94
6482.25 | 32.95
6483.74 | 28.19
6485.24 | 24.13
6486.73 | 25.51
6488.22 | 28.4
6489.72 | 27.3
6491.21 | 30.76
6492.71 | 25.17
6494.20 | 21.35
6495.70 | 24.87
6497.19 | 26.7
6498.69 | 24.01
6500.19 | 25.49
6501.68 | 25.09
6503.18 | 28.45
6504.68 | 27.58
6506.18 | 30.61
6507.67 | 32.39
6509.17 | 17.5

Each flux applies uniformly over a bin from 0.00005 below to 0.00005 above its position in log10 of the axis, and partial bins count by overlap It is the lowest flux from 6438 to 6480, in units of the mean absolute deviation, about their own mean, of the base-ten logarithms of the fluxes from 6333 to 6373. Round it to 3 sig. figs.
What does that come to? 453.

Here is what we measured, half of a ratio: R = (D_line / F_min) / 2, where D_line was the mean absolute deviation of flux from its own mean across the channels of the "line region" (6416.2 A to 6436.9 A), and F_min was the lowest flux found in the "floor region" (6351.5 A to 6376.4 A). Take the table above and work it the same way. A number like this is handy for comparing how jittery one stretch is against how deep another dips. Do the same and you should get 0.10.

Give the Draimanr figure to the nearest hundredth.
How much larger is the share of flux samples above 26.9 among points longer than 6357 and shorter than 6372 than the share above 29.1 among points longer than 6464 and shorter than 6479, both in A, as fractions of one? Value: 0.40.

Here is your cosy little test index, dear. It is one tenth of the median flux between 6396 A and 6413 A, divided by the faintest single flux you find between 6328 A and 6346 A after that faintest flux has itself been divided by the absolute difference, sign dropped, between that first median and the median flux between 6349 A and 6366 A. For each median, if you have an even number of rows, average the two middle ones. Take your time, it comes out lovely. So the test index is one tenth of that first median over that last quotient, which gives 0.17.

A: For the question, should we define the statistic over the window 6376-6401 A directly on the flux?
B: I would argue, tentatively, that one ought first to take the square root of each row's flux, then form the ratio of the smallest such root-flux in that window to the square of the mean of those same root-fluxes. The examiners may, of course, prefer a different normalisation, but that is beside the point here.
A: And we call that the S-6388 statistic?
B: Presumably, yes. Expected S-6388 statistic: 0.169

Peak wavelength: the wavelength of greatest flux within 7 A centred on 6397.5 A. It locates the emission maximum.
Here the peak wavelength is 6399.20 A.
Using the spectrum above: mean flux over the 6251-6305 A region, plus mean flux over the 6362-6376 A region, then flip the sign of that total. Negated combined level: -54.5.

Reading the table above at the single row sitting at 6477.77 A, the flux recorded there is 28.15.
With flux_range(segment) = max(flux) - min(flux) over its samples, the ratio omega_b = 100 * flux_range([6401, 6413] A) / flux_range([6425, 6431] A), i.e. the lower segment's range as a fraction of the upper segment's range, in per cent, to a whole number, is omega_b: 442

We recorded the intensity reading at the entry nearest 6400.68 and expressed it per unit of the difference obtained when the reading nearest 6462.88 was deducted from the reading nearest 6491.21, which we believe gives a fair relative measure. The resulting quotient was -41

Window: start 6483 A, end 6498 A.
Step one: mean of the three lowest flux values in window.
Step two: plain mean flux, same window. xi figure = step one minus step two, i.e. -2.8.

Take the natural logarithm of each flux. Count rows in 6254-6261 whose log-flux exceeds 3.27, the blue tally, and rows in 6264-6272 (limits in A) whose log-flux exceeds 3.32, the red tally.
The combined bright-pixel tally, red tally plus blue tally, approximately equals 2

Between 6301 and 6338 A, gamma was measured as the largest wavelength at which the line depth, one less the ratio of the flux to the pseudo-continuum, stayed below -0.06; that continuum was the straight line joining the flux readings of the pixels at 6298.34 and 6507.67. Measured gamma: 6336.15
